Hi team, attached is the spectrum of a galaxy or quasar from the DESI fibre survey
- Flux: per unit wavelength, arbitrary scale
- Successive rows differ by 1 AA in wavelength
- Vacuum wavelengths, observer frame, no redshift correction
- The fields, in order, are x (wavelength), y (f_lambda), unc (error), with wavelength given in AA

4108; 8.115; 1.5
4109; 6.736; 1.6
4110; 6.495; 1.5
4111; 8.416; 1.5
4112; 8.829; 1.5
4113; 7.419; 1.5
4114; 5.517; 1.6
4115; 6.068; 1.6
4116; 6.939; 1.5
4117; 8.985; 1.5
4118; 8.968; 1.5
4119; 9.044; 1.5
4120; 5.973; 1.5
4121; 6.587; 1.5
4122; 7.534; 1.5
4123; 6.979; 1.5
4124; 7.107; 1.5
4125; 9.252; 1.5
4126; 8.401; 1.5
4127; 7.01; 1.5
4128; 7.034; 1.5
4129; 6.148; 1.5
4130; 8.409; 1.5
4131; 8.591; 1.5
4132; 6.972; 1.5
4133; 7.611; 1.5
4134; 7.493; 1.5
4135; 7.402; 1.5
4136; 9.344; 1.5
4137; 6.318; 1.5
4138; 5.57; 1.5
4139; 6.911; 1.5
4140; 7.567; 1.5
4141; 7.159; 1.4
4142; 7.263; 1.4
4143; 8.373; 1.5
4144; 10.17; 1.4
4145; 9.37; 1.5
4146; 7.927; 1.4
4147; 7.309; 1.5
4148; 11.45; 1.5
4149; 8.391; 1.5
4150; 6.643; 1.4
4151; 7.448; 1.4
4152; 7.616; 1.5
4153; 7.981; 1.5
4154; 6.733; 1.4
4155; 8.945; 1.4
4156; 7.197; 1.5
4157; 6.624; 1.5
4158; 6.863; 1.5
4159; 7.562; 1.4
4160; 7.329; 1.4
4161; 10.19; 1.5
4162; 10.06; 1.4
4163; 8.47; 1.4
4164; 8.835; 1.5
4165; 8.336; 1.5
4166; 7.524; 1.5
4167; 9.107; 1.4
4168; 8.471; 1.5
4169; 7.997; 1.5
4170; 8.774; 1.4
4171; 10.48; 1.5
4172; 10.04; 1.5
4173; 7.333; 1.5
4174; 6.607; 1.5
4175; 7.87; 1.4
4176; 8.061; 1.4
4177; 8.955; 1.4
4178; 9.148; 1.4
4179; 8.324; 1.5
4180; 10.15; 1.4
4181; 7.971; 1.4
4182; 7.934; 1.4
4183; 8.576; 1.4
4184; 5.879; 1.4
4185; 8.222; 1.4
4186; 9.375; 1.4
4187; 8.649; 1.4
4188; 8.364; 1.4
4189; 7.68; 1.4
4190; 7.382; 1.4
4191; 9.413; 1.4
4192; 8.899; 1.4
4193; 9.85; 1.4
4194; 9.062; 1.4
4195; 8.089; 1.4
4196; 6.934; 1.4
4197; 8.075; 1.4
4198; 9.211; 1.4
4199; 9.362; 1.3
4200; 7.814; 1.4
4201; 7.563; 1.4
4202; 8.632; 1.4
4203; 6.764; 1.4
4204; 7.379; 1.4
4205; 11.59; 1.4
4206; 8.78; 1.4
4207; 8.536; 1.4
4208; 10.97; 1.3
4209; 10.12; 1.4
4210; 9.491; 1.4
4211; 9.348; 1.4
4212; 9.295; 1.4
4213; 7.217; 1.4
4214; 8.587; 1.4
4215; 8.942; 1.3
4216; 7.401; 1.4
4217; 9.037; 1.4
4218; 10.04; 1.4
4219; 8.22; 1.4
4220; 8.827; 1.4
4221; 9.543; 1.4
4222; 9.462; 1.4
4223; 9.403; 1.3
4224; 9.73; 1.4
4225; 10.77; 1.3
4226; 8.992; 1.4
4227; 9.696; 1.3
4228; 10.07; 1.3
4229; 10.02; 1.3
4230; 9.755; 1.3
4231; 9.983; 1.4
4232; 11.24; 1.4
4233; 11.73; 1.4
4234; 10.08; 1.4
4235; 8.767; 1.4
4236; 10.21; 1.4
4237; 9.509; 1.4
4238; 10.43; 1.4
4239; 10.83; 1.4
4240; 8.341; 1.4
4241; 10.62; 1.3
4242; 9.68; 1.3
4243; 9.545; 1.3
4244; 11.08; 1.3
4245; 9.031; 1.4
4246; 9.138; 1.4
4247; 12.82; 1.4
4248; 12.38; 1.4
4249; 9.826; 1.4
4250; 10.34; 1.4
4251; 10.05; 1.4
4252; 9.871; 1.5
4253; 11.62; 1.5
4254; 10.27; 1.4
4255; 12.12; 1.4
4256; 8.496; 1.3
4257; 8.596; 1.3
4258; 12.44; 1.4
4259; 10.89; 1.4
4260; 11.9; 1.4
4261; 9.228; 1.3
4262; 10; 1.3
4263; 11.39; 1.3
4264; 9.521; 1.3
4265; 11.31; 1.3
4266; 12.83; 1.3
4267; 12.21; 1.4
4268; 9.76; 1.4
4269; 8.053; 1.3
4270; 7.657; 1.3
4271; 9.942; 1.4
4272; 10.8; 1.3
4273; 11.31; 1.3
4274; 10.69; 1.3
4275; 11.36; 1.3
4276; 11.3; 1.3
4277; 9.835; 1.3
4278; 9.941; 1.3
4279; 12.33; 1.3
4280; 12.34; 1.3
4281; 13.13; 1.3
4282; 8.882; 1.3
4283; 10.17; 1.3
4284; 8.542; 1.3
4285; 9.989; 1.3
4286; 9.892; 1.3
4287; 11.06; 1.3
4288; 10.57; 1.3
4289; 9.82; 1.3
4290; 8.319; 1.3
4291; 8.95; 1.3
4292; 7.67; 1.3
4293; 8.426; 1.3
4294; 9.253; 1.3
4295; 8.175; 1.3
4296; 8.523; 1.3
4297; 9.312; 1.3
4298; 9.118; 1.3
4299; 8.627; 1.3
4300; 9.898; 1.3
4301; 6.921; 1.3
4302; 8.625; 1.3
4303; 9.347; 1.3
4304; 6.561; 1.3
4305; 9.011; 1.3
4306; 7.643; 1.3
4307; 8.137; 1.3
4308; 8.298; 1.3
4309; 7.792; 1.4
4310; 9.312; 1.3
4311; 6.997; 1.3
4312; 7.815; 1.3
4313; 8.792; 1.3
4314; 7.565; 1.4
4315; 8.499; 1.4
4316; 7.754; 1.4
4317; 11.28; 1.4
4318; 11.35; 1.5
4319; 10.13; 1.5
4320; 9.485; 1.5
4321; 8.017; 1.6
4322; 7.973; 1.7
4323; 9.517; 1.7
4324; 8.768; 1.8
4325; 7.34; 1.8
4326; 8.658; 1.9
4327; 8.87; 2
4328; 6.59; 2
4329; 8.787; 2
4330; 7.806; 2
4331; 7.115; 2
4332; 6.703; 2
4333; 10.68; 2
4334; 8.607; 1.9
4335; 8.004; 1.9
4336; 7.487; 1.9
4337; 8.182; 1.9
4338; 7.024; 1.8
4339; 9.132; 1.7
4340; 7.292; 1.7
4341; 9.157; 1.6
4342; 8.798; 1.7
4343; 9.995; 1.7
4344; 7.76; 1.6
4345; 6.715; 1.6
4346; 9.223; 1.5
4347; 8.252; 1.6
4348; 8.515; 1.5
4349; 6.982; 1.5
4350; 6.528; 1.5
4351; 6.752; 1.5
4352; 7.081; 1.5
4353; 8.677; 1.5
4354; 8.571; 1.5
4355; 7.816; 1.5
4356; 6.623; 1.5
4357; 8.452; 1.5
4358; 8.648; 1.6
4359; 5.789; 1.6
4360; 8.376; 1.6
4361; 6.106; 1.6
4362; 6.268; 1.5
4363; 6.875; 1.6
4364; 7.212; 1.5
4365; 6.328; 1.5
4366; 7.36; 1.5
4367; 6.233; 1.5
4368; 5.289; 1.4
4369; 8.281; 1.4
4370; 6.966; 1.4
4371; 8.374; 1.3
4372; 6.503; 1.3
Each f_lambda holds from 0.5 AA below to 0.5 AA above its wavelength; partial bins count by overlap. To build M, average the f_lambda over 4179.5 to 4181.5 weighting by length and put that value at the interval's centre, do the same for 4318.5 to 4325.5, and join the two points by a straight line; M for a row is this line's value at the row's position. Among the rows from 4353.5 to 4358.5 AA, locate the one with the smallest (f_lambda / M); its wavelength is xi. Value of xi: 4356 AA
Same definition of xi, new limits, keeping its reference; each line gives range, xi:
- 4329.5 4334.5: 4332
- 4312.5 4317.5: 4314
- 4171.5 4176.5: 4174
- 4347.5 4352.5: 4350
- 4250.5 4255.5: 4252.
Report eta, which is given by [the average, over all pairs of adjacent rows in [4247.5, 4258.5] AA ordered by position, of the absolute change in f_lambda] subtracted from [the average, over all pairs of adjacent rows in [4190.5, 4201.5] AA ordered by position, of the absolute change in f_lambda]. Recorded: -0.74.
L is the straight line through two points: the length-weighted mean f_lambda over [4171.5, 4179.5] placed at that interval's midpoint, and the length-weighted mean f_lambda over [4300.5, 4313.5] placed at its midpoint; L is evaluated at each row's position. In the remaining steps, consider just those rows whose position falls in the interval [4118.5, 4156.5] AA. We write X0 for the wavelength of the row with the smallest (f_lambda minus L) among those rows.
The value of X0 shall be 4138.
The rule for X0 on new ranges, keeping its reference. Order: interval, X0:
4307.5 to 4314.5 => 4311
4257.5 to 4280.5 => 4270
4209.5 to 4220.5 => 4213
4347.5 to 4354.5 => 4350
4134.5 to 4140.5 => 4138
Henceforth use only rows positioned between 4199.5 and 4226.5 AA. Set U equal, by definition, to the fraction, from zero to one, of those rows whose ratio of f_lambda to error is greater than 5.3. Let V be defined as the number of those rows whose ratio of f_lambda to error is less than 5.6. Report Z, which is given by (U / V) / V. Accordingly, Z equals 0.024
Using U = 0.85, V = 6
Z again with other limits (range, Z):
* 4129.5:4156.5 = 0.001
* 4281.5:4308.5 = 0.241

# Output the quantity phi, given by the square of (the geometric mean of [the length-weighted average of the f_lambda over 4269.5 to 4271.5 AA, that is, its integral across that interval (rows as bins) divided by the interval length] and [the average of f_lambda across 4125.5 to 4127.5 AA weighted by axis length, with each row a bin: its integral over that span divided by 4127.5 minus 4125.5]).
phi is 68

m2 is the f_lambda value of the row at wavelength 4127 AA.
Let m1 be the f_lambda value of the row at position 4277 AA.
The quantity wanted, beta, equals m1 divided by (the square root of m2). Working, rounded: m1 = 9.835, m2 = 7.01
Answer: 3.7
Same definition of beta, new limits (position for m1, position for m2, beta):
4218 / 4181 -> 3.6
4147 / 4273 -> 2.2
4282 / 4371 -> 3.1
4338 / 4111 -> 2.4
